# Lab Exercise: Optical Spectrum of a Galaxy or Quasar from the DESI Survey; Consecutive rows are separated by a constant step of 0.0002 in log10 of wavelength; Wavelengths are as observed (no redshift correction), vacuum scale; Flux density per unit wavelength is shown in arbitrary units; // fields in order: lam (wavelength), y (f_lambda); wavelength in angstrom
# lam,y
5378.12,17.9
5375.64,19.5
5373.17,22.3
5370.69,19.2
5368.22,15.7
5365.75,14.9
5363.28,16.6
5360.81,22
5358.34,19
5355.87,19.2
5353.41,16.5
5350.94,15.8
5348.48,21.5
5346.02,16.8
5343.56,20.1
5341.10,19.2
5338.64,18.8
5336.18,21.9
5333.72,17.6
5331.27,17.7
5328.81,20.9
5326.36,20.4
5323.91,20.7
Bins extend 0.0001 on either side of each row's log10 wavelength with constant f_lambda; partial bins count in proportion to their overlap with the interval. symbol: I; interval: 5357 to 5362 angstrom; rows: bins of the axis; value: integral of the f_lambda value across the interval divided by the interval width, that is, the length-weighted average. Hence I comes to 20.4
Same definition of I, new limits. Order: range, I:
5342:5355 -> 18.2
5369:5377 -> 20.0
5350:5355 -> 16.4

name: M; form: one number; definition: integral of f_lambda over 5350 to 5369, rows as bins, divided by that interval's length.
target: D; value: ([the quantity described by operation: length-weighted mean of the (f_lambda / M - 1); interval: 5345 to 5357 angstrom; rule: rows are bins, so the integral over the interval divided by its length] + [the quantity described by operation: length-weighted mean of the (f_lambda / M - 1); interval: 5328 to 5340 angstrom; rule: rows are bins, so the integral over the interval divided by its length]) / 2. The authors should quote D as 0.064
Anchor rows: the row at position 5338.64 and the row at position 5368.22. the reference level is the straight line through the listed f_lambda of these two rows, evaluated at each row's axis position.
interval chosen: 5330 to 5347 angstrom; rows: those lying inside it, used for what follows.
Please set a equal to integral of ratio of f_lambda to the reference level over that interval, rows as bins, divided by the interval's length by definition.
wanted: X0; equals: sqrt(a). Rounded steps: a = 1.01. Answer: 1.00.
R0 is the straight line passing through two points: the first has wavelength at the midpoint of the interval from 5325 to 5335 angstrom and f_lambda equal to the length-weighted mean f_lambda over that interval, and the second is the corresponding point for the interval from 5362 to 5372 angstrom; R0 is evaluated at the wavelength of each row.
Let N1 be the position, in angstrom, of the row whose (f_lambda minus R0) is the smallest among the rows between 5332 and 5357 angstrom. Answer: 5350.94 angstrom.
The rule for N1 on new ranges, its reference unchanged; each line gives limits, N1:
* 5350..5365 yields 5350.94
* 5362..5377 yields 5365.75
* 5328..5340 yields 5331.27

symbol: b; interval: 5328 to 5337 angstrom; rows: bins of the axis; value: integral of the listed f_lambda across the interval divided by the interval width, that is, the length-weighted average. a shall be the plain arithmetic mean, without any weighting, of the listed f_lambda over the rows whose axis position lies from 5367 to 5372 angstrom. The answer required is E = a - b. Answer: -1.9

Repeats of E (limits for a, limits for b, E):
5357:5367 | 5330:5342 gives -0.9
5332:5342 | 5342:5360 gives 0.9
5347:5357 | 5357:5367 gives 0.1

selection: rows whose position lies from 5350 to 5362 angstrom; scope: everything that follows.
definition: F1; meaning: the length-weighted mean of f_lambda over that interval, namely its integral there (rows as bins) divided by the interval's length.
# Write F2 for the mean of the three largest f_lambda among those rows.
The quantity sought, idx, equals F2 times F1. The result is 372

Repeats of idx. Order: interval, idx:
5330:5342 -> 380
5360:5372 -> 338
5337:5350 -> 391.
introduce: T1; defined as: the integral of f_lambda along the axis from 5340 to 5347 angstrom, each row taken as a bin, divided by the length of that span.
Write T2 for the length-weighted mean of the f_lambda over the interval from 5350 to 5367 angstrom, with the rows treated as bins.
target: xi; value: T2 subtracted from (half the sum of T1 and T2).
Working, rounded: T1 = 18.8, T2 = 17.7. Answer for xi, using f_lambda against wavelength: 0.5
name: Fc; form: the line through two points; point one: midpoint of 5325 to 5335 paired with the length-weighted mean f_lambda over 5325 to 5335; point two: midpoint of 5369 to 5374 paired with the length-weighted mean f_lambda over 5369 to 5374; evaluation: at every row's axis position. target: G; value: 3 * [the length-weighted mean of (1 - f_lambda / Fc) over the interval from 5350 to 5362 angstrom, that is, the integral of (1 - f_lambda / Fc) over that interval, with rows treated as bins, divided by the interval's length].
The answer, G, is 0.19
